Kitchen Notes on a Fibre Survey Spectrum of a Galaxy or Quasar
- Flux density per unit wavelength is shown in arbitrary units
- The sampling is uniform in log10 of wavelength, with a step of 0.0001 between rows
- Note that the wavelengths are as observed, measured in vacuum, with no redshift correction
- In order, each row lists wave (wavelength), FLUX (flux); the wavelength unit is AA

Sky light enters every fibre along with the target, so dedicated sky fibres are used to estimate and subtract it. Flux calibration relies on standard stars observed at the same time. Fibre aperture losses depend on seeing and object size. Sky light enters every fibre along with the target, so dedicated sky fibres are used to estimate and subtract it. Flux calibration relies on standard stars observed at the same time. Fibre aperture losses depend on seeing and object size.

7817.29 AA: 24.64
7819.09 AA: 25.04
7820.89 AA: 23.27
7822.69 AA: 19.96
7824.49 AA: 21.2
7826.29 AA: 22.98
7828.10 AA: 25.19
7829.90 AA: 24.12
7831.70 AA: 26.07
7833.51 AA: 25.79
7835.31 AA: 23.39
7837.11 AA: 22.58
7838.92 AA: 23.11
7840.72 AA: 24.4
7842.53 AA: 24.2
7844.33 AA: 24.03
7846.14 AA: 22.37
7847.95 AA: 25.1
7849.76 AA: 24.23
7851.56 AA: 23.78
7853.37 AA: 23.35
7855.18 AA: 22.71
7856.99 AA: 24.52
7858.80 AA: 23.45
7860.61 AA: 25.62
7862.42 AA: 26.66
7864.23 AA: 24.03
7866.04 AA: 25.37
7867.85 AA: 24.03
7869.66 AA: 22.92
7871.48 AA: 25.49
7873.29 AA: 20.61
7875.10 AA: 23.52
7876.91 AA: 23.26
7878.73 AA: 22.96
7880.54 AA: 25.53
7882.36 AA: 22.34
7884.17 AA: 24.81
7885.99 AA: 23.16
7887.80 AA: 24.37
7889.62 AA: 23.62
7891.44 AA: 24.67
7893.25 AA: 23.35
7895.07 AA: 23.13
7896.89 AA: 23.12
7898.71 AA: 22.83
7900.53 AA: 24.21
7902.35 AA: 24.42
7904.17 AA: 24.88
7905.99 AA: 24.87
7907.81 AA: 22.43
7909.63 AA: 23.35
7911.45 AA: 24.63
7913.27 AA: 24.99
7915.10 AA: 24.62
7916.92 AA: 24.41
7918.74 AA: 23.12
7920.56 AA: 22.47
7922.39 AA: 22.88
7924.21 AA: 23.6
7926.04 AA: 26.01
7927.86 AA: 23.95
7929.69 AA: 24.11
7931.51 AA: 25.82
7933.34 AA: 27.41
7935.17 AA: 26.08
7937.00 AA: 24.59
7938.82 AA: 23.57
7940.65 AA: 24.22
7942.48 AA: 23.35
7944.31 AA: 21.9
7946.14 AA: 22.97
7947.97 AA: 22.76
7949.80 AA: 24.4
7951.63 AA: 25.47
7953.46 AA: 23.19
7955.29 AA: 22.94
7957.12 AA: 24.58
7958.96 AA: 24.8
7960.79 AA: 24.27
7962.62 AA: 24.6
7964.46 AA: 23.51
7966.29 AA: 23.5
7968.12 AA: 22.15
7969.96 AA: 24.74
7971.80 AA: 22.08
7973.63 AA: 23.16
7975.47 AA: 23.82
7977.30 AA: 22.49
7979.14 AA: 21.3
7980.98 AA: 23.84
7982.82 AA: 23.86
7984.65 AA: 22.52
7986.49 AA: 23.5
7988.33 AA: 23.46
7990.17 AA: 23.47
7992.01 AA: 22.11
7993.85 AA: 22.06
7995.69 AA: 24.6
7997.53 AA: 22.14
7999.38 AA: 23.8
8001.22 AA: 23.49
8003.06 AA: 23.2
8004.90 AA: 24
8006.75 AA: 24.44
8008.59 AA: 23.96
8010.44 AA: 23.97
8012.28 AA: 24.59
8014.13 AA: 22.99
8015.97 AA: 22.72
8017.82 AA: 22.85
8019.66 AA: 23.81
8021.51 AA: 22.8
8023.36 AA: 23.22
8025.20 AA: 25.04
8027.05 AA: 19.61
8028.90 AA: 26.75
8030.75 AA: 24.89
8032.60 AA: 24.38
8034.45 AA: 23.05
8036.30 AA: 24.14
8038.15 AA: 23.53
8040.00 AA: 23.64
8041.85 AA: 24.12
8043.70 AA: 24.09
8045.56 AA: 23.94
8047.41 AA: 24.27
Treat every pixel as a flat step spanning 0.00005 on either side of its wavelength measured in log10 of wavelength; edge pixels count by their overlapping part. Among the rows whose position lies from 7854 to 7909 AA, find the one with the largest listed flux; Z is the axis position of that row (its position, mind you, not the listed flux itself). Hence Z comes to 7862.42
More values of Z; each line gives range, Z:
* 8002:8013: 8012.28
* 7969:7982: 7969.96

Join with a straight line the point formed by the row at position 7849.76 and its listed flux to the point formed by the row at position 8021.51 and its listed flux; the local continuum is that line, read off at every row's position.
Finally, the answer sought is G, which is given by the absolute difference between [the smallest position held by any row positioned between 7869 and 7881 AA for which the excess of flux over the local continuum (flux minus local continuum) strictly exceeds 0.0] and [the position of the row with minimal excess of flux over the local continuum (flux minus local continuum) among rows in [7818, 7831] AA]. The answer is 48.8 AA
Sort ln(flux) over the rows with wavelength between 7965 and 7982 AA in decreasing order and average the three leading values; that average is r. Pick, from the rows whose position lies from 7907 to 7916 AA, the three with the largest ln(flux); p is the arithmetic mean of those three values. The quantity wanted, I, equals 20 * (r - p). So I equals -0.50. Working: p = 3.21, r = 3.18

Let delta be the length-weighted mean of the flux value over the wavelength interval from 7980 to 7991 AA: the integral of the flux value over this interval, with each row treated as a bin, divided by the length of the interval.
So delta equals 23.4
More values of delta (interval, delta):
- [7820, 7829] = 22.5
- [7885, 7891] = 23.8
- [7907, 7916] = 24.0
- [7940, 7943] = 23.8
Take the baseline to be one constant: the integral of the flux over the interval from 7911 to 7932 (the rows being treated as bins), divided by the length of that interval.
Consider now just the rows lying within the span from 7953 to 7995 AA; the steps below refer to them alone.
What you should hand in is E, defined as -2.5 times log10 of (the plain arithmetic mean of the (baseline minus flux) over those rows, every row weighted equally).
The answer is 0.1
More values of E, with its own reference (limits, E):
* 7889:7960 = 2.2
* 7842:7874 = 2.0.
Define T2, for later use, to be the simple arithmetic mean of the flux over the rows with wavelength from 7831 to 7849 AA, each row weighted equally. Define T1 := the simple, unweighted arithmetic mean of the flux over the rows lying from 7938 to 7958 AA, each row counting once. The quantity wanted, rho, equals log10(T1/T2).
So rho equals -0.010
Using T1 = 23.6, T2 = 24.1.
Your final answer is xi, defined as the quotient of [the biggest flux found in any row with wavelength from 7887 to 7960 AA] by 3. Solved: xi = 9.1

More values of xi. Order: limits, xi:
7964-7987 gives 8.2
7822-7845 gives 8.7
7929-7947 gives 9.1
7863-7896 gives 8.5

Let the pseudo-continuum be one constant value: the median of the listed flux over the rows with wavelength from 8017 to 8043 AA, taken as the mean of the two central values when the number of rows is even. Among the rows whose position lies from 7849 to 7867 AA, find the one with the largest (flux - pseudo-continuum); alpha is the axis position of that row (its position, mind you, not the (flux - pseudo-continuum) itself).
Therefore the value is 7862.42 AA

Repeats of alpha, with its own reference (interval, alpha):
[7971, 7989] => 7982.82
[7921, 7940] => 7933.34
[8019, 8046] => 8028.90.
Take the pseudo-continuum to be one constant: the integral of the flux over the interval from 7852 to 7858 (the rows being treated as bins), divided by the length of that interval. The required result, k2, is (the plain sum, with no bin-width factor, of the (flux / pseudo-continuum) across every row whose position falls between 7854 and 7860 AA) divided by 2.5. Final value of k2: 1.20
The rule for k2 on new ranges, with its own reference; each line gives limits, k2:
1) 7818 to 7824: 1.16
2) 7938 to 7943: 1.21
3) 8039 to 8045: 1.22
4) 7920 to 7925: 1.17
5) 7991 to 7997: 1.17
